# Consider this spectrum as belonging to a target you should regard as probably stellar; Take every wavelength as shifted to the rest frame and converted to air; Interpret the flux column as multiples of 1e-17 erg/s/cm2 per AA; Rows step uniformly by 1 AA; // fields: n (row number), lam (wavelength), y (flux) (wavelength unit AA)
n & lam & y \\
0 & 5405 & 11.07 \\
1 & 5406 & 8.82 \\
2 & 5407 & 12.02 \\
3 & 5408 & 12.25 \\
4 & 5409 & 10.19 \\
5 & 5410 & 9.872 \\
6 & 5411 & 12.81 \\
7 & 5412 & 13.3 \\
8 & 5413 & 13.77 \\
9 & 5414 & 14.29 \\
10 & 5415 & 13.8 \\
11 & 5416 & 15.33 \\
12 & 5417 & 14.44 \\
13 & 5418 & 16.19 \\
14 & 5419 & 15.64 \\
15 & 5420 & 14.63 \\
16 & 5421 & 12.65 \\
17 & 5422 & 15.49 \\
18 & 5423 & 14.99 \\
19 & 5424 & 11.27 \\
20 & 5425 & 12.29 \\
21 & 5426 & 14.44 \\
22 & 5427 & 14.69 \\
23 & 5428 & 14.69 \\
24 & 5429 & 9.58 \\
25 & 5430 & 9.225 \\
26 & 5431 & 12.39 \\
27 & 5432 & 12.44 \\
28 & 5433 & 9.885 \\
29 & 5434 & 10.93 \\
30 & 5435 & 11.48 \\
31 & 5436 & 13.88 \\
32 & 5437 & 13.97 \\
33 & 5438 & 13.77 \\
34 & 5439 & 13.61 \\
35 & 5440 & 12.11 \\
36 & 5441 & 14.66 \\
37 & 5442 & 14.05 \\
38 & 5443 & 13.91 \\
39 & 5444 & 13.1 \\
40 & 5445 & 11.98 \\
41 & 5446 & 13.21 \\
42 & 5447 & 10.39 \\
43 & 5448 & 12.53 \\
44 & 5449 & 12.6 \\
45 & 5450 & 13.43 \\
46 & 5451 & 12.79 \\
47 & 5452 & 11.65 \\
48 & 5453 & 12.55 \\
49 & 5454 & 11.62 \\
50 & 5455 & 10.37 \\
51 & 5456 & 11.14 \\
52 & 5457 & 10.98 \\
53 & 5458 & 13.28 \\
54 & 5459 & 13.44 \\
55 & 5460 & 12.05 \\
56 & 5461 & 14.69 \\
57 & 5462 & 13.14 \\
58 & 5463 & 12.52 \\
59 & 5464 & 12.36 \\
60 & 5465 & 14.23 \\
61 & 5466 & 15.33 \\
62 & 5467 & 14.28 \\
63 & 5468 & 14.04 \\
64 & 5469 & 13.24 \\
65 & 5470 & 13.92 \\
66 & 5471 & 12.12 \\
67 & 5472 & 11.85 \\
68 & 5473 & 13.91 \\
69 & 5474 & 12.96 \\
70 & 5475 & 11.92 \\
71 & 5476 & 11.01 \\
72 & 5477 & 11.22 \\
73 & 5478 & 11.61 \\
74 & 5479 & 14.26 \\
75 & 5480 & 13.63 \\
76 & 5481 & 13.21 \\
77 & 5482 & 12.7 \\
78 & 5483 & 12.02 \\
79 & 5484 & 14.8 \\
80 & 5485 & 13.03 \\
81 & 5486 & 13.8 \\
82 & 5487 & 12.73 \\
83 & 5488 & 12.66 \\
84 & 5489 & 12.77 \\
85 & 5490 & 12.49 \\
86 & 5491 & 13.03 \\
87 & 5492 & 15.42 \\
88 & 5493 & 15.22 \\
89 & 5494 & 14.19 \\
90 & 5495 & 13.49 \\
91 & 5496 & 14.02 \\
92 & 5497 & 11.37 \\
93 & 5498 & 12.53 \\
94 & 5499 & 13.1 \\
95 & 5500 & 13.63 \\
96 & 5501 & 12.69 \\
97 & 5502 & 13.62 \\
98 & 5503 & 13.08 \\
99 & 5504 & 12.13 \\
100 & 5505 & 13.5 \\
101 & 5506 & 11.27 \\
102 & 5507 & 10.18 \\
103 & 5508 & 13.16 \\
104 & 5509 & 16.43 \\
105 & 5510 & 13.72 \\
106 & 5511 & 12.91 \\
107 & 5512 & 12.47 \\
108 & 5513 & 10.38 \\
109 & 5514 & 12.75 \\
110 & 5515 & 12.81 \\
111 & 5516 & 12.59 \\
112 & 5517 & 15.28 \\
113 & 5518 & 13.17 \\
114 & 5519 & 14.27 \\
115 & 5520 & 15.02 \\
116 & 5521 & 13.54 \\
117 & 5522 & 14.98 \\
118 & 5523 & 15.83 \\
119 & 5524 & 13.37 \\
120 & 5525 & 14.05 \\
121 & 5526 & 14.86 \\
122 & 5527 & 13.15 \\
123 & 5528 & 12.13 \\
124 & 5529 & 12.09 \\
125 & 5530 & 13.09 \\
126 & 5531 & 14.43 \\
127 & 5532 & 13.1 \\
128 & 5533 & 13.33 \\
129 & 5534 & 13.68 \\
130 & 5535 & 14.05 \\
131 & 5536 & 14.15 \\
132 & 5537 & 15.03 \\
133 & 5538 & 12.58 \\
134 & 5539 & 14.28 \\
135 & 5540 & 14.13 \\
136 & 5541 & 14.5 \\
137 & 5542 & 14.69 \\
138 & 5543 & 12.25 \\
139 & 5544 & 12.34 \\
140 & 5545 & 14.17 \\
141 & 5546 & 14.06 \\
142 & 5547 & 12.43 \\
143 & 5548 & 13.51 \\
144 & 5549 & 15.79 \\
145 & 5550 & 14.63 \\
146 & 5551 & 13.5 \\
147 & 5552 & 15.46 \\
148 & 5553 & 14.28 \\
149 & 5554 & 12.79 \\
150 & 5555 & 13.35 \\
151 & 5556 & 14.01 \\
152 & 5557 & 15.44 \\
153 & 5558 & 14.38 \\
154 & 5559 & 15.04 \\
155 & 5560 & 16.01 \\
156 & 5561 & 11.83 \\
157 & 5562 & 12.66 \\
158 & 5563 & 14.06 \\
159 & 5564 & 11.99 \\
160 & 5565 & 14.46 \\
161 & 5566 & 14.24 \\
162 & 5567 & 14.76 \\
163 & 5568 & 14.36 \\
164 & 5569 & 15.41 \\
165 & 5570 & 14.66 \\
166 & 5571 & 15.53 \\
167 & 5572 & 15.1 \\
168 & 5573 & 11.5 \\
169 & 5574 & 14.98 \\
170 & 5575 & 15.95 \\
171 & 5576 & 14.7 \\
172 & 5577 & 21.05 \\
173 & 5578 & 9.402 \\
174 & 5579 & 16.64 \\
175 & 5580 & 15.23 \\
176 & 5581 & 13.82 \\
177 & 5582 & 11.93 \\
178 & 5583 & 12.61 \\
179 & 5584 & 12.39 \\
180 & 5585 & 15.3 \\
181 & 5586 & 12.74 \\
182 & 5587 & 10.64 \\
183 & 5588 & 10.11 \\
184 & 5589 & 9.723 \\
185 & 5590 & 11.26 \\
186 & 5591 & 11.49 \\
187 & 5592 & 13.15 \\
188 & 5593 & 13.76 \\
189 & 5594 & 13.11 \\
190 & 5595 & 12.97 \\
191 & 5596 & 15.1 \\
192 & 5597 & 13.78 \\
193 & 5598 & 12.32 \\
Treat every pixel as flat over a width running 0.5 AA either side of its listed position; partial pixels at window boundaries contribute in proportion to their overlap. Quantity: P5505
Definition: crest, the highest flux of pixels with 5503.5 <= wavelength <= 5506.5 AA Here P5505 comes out 13.5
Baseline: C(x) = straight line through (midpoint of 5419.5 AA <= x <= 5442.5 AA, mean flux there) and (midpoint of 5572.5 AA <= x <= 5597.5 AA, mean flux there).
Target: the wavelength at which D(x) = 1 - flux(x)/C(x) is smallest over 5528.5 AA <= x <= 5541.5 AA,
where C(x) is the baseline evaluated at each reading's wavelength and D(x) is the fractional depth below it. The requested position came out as 5537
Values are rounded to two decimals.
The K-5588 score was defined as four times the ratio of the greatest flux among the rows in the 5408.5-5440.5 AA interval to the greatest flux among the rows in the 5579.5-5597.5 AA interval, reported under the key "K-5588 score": 4.23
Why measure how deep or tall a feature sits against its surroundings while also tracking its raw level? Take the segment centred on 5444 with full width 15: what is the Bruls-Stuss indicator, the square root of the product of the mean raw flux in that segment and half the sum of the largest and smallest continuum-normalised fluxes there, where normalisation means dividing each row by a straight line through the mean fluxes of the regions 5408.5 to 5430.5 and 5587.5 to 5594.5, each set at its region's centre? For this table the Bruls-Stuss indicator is 3.5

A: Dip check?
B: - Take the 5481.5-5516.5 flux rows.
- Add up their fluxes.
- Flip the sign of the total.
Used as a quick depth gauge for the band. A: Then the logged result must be -457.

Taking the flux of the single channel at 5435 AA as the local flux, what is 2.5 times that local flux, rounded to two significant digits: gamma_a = 29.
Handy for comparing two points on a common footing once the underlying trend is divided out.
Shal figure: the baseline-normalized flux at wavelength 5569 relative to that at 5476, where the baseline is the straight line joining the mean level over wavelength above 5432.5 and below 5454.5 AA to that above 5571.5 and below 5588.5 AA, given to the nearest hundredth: 1.32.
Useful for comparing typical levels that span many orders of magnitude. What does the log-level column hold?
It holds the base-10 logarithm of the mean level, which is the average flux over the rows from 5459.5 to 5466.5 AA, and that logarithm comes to 1.13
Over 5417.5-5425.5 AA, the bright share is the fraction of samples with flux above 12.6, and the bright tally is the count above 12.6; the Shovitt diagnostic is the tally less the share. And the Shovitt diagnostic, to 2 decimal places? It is 5.25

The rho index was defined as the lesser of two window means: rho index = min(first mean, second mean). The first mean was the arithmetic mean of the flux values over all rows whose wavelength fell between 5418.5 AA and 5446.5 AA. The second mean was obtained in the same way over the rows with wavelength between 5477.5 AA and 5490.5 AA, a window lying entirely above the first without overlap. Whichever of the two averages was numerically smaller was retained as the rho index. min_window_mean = 13.0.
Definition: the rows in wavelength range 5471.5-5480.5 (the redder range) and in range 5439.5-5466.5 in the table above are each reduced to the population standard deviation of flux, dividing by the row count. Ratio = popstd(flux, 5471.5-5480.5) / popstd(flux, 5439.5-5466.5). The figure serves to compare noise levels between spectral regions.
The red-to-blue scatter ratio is 0.9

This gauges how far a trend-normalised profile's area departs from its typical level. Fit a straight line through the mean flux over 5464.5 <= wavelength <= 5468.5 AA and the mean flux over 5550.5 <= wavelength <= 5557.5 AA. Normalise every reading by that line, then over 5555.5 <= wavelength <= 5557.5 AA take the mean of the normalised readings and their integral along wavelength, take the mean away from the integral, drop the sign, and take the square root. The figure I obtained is 1.02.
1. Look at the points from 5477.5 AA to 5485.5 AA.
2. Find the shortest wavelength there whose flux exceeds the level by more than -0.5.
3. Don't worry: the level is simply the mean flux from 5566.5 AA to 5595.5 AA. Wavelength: 5479 AA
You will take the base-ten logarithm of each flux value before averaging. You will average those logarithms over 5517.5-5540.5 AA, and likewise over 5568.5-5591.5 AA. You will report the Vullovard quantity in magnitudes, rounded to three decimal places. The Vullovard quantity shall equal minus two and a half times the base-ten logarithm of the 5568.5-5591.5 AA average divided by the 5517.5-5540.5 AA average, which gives 0.015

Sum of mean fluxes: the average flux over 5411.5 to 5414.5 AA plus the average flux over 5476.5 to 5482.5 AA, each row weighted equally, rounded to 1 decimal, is 26.6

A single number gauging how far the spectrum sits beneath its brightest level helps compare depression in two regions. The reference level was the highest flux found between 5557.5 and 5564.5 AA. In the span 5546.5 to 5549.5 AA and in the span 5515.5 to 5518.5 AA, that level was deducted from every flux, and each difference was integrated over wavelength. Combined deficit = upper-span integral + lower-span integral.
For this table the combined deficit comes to -13.3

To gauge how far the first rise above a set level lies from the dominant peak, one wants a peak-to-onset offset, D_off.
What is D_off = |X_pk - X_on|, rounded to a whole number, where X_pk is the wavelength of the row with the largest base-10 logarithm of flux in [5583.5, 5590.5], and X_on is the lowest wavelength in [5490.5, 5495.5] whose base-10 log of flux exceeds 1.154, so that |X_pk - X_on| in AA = 93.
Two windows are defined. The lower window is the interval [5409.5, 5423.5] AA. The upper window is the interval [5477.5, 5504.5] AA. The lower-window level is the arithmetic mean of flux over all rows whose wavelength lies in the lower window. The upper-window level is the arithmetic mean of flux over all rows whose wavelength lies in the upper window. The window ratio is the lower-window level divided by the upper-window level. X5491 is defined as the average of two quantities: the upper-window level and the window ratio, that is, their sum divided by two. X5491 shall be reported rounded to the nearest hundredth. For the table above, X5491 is 7.15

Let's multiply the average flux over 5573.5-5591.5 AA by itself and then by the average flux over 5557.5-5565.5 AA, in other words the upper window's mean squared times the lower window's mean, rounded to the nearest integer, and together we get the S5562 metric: 2453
